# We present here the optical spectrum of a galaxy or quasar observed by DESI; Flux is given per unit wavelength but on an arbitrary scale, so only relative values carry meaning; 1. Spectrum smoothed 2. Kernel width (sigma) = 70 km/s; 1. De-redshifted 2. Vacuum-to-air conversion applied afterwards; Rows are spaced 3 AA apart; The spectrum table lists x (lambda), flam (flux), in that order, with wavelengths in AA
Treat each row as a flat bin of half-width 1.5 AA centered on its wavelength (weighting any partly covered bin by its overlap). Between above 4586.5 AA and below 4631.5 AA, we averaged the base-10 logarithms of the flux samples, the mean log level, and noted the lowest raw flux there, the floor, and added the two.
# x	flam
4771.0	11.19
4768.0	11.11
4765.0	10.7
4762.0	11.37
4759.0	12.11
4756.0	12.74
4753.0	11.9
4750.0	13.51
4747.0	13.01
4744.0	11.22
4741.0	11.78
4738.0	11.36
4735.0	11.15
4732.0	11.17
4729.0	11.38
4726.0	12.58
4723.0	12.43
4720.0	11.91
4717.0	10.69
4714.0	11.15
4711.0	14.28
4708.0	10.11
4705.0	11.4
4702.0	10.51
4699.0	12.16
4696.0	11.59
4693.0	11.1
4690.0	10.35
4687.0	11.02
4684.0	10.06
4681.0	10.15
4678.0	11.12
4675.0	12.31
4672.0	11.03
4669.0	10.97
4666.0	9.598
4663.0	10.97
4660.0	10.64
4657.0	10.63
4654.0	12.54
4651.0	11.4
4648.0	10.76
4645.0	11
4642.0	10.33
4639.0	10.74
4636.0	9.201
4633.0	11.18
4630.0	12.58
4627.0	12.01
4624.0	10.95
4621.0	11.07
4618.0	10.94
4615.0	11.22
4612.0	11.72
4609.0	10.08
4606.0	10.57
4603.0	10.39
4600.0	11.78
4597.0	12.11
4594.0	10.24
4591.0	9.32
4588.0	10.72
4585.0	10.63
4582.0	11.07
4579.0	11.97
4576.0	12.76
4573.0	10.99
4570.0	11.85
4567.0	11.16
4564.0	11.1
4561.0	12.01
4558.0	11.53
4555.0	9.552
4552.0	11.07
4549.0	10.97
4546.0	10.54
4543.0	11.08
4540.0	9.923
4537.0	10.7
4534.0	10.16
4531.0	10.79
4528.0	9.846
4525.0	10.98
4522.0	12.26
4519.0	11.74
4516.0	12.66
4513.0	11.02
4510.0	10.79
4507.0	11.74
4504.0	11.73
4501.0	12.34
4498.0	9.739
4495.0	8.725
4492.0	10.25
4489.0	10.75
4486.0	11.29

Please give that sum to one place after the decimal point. 10.4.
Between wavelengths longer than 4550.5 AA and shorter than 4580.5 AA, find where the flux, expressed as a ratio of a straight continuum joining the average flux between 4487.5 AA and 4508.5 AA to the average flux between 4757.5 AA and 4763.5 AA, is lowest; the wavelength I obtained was 4555.0 AA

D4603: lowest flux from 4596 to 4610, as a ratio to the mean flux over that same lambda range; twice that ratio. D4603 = 1.84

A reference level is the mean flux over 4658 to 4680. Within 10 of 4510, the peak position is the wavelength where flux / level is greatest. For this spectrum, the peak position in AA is 4516.0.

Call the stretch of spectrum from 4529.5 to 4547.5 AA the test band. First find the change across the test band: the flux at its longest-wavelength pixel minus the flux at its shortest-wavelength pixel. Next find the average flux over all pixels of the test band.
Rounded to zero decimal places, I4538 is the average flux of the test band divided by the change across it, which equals -42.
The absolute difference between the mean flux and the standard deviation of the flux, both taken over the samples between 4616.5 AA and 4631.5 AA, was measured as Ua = 10.8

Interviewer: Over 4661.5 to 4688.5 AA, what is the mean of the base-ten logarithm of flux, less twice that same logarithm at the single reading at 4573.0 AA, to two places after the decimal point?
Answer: -1.05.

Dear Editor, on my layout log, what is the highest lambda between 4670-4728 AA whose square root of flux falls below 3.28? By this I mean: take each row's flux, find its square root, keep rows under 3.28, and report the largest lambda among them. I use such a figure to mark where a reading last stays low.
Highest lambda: 4717.0 AA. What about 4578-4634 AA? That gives 4609.0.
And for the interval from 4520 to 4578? 4555.0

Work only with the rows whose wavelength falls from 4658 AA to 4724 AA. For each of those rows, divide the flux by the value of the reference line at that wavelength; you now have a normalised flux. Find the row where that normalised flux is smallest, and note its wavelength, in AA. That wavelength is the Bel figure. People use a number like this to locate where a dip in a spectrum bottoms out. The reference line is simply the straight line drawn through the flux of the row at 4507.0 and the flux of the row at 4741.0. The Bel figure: 4666.0 AA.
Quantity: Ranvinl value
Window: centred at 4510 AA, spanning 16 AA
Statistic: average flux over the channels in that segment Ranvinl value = 11.6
